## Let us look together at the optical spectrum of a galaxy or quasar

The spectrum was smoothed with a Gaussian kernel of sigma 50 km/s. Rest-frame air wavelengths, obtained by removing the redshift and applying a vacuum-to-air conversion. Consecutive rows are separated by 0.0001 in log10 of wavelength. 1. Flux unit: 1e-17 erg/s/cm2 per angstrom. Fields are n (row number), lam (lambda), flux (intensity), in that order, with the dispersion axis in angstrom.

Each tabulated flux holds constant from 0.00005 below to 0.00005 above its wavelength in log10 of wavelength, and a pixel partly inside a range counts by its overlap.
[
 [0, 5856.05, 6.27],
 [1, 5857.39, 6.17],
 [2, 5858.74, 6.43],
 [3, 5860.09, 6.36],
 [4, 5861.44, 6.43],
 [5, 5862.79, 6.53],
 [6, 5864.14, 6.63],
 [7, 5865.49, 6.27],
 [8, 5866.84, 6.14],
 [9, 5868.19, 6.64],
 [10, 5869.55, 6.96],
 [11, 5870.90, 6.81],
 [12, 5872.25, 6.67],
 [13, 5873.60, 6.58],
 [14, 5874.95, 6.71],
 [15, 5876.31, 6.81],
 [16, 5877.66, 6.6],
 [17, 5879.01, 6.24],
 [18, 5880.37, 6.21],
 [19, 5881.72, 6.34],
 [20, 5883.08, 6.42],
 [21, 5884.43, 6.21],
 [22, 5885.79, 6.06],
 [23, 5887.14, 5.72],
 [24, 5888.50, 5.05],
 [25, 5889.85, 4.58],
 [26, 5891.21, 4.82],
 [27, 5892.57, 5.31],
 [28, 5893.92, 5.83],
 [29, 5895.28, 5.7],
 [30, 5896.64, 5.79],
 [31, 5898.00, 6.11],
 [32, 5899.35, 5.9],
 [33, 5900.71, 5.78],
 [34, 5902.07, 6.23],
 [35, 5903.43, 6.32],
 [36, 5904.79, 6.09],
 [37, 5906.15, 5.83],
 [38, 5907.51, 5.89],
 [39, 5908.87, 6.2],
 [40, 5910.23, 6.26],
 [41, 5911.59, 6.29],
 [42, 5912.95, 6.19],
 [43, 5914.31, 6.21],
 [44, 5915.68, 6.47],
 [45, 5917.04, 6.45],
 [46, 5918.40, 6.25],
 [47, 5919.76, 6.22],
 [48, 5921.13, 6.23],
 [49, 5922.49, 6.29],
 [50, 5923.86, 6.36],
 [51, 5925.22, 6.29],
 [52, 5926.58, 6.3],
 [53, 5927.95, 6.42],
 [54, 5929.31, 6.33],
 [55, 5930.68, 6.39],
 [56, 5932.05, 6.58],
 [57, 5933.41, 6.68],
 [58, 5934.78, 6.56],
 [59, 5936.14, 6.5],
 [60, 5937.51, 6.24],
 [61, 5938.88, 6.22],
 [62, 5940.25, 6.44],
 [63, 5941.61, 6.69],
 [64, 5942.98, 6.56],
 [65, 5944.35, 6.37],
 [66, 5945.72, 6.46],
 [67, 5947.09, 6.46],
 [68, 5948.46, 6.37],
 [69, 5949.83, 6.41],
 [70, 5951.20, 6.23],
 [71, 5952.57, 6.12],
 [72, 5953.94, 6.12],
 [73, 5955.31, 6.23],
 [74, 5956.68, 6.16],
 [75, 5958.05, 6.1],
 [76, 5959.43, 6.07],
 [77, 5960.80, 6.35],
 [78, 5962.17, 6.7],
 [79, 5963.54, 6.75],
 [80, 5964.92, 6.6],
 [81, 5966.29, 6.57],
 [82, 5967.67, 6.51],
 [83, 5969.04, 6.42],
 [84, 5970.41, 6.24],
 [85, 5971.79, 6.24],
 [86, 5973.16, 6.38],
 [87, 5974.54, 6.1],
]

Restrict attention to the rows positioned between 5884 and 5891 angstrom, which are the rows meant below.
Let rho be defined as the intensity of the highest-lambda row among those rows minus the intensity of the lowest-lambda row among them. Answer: -1.6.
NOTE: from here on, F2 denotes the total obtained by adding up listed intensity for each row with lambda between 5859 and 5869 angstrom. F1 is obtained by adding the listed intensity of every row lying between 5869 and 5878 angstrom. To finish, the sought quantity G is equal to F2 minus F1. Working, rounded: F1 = 47.1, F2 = 45.0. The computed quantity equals -2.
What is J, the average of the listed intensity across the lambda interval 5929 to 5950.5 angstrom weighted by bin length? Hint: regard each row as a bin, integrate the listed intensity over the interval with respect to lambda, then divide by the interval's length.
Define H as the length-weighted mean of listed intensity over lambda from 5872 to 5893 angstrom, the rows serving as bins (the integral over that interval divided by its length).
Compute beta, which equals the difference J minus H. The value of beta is 0.4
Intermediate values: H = 6.0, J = 6.45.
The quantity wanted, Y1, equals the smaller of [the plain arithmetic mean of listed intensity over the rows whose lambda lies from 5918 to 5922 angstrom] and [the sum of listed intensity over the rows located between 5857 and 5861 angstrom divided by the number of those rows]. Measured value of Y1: 6.23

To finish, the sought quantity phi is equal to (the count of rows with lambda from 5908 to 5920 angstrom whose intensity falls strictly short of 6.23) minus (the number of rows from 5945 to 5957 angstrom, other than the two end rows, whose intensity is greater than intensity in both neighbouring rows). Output 2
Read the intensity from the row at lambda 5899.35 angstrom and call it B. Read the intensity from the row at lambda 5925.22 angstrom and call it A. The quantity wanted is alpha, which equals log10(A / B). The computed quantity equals 0.028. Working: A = 6.29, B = 5.9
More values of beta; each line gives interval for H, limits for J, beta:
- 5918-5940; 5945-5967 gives 0.0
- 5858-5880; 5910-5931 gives -0.2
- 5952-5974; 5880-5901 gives -0.6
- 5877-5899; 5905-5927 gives 0.4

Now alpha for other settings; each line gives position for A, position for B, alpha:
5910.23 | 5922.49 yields -0.002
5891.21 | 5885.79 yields -0.099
